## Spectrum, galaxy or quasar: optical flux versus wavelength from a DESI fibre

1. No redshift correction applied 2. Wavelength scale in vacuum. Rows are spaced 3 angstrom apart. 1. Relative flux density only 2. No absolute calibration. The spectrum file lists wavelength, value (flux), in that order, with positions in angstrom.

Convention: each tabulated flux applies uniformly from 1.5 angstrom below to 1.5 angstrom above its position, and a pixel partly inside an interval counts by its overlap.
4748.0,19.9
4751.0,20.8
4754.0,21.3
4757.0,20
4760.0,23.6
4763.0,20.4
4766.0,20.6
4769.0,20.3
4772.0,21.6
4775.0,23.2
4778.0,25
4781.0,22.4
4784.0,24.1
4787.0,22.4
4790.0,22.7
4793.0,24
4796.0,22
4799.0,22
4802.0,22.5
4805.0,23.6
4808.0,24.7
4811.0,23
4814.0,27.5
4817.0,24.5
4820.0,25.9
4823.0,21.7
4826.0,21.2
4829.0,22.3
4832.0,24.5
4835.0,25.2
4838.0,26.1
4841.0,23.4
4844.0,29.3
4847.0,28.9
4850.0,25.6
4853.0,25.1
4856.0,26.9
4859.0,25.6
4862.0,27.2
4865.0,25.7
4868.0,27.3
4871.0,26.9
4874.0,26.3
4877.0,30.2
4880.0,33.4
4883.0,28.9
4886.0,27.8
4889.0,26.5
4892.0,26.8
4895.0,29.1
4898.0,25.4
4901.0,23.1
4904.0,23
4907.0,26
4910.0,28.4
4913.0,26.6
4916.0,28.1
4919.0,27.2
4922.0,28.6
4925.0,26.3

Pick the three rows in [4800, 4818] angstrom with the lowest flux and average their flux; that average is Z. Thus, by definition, 23.0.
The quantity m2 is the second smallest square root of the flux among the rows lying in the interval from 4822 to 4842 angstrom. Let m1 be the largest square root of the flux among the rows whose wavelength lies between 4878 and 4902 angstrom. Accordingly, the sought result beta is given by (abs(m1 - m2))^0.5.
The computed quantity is 1.06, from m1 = 5.78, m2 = 4.66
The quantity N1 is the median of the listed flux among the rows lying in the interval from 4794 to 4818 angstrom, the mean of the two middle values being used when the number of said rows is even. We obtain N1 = 23.3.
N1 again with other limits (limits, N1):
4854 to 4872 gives 26.9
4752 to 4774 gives 20.6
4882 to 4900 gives 27.3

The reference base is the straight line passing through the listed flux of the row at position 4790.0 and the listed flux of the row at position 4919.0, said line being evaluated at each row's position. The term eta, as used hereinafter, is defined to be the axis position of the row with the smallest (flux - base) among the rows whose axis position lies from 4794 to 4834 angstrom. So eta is 4826.0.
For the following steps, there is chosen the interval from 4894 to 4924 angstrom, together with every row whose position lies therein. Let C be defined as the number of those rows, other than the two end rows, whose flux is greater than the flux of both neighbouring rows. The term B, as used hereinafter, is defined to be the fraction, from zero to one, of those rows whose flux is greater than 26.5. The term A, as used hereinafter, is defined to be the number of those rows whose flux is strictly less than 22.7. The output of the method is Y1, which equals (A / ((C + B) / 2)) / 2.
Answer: 0.0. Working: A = 0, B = 0.6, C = 2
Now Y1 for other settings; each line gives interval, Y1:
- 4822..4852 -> 1.4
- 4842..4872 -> 0.0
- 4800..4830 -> 1.3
